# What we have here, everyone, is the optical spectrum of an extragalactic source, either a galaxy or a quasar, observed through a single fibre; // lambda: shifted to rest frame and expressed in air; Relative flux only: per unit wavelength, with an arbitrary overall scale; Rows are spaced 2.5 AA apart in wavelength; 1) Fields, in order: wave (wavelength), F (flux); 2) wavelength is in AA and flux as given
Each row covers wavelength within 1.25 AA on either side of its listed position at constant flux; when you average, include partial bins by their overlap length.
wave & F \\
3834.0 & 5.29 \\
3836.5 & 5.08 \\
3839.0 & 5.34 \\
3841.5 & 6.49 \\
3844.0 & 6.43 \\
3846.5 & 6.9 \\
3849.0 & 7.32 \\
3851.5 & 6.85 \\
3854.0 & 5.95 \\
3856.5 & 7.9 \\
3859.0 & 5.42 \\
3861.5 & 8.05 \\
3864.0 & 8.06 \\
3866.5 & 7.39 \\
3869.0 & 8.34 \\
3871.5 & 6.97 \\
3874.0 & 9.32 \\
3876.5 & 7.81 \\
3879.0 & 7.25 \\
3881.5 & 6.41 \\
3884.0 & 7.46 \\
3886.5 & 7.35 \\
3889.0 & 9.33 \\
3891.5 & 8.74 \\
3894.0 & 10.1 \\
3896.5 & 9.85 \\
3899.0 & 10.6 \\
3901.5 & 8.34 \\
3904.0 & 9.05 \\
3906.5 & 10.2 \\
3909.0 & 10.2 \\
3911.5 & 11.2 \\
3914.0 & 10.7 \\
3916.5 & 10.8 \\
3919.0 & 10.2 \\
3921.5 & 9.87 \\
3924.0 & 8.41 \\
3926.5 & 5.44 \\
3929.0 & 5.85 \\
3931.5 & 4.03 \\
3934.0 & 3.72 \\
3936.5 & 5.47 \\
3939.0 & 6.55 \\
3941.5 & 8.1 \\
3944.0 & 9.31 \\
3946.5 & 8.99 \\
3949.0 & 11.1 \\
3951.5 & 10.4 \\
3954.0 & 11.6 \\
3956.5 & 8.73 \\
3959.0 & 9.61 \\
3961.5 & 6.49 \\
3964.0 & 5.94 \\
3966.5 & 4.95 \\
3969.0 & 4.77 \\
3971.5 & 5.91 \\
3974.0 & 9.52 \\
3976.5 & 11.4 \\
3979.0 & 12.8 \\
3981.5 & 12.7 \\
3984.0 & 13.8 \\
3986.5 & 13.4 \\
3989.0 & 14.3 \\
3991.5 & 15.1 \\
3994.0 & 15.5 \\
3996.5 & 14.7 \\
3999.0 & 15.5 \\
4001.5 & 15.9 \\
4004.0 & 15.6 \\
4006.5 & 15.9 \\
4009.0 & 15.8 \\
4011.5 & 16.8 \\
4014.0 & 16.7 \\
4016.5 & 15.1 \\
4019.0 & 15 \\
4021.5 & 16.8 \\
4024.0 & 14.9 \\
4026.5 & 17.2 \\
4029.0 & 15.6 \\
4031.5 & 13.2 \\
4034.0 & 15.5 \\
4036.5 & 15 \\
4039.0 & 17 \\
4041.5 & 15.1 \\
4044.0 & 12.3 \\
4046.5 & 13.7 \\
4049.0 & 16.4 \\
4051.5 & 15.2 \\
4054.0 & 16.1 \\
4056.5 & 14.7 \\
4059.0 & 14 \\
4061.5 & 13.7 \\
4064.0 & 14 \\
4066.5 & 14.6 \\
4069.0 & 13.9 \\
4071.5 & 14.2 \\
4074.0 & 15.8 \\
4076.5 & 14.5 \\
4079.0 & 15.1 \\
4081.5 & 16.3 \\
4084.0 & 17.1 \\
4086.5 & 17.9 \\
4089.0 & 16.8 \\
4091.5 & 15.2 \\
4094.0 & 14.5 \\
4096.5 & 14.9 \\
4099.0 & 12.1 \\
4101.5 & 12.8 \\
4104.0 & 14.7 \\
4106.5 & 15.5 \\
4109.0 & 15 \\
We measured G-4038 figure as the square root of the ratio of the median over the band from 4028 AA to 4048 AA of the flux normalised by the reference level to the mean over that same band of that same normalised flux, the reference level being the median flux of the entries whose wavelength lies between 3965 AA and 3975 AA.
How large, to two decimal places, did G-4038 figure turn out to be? 1.01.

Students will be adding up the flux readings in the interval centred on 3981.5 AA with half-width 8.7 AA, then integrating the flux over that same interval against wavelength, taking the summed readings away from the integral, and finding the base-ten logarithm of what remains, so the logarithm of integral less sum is 2.12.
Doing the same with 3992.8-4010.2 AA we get 2.21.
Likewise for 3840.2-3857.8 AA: 1.86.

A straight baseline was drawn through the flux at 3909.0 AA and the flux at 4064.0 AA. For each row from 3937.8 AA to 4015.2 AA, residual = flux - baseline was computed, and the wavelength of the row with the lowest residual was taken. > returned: 3969.0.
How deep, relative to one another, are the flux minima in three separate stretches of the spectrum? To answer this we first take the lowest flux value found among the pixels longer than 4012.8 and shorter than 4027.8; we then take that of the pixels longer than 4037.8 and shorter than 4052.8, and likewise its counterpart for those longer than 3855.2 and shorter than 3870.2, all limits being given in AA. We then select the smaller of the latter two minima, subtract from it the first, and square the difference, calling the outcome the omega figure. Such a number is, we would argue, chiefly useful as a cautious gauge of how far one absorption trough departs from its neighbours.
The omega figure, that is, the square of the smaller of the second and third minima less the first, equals 90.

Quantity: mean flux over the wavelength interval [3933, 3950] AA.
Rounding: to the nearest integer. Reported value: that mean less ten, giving -2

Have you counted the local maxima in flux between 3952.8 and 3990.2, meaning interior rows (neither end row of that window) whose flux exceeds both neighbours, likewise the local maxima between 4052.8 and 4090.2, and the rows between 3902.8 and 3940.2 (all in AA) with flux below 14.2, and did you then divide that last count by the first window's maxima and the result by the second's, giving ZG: 1.7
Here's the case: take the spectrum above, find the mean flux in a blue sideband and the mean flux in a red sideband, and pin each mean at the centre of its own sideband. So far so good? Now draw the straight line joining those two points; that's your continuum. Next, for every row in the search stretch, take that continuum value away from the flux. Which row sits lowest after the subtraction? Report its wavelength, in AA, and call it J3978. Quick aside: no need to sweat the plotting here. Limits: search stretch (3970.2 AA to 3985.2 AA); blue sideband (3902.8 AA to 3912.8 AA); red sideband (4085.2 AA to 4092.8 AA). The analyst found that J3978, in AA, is 3971.5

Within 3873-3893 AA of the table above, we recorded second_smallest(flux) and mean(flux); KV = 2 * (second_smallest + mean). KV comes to 30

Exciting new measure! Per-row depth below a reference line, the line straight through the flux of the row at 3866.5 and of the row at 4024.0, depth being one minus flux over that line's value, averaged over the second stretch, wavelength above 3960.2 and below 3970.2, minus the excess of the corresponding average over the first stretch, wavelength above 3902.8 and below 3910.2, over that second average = 1.1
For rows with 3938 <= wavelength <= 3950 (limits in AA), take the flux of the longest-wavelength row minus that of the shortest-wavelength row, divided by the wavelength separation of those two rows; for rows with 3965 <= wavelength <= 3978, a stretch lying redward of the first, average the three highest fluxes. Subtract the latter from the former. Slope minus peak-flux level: -8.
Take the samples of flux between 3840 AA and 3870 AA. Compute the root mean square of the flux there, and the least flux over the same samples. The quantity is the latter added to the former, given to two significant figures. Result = 13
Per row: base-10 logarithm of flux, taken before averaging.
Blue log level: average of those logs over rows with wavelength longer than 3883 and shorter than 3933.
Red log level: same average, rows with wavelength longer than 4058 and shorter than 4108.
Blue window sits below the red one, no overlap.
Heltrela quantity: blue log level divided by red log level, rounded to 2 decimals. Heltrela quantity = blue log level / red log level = 0.80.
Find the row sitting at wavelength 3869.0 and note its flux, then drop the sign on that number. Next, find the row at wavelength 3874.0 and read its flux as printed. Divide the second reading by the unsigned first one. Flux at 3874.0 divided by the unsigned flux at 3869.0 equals 1.12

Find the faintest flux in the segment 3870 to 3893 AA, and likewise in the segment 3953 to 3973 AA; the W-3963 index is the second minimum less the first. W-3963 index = -2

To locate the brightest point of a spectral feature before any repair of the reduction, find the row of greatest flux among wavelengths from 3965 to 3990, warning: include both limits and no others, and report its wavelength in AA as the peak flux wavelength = 3989.0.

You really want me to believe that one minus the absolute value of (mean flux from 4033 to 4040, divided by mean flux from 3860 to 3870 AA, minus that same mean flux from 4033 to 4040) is -12.8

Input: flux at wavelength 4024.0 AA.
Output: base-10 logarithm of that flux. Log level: 1.17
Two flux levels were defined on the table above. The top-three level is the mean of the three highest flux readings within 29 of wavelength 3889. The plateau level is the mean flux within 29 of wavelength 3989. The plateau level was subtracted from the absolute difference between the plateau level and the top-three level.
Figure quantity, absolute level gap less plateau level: -10.9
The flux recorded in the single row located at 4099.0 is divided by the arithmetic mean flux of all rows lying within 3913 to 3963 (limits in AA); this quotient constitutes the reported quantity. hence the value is 1.5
